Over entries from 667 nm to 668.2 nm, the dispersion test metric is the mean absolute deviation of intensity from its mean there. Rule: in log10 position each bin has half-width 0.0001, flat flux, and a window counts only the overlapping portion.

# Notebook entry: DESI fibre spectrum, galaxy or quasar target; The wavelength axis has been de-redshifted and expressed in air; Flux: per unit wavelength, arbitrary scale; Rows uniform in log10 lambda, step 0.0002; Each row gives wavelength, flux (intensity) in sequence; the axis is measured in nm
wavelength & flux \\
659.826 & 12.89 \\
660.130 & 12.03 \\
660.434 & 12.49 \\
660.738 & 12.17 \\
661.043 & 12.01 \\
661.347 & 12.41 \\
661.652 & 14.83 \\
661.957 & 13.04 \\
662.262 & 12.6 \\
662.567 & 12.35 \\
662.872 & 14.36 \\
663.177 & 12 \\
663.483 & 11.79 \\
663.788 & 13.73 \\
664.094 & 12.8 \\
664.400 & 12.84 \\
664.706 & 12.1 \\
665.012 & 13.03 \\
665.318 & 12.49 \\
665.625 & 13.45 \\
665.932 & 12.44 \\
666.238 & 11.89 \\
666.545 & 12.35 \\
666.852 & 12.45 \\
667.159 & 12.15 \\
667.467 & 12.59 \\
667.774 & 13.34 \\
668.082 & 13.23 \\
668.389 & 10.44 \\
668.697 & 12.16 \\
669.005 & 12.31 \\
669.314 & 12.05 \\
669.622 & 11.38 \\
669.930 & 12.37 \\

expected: 0.46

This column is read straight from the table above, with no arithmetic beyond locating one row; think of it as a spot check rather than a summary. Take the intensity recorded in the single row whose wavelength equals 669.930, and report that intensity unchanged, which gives 12.37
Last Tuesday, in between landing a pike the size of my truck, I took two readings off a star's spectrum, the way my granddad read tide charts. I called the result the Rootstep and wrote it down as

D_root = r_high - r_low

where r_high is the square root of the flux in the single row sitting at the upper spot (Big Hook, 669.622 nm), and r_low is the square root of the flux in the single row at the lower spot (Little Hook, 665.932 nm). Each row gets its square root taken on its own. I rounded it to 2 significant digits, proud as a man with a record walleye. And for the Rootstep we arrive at -0.15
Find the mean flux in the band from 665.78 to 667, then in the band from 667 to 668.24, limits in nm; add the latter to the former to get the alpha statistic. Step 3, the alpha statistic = 25.11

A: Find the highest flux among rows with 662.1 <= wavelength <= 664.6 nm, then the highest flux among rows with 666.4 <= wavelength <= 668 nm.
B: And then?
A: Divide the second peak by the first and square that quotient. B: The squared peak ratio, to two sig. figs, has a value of 0.86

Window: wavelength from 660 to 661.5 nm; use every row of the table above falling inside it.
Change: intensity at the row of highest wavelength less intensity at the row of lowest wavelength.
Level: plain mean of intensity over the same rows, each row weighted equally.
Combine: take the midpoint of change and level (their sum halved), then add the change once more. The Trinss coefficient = 6.68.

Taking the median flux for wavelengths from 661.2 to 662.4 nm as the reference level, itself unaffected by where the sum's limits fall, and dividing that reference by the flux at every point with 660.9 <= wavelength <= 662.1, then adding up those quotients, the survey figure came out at 3.95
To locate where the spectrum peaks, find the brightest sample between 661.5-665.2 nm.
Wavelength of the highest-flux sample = 661.652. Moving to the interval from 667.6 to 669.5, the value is 667.774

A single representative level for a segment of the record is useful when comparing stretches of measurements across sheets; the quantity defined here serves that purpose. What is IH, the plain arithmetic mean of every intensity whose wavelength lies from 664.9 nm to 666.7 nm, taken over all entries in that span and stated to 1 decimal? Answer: 12.6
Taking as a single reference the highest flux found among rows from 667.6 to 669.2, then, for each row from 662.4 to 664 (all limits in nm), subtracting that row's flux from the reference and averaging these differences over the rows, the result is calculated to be 0.5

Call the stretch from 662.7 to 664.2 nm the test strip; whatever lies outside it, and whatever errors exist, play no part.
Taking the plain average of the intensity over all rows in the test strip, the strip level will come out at 12.94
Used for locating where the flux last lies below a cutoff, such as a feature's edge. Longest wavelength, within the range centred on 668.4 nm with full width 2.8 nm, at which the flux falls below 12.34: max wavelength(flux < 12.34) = 669.622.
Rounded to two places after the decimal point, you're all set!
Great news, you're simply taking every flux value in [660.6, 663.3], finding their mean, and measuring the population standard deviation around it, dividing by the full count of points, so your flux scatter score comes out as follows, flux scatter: 0.98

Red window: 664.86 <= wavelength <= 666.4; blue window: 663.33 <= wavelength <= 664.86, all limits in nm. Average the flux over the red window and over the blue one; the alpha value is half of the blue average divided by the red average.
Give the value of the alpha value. 0.500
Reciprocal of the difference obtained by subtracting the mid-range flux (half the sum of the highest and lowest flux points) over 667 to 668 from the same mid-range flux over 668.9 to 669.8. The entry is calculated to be -1.1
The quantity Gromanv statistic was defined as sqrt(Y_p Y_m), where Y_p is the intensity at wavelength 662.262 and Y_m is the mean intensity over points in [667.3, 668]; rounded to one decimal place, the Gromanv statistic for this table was 12.8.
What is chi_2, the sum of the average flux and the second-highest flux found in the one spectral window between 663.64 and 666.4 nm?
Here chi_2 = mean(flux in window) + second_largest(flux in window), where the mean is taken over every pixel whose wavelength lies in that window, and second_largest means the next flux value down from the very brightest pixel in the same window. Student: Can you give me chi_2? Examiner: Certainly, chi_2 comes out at 26.2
